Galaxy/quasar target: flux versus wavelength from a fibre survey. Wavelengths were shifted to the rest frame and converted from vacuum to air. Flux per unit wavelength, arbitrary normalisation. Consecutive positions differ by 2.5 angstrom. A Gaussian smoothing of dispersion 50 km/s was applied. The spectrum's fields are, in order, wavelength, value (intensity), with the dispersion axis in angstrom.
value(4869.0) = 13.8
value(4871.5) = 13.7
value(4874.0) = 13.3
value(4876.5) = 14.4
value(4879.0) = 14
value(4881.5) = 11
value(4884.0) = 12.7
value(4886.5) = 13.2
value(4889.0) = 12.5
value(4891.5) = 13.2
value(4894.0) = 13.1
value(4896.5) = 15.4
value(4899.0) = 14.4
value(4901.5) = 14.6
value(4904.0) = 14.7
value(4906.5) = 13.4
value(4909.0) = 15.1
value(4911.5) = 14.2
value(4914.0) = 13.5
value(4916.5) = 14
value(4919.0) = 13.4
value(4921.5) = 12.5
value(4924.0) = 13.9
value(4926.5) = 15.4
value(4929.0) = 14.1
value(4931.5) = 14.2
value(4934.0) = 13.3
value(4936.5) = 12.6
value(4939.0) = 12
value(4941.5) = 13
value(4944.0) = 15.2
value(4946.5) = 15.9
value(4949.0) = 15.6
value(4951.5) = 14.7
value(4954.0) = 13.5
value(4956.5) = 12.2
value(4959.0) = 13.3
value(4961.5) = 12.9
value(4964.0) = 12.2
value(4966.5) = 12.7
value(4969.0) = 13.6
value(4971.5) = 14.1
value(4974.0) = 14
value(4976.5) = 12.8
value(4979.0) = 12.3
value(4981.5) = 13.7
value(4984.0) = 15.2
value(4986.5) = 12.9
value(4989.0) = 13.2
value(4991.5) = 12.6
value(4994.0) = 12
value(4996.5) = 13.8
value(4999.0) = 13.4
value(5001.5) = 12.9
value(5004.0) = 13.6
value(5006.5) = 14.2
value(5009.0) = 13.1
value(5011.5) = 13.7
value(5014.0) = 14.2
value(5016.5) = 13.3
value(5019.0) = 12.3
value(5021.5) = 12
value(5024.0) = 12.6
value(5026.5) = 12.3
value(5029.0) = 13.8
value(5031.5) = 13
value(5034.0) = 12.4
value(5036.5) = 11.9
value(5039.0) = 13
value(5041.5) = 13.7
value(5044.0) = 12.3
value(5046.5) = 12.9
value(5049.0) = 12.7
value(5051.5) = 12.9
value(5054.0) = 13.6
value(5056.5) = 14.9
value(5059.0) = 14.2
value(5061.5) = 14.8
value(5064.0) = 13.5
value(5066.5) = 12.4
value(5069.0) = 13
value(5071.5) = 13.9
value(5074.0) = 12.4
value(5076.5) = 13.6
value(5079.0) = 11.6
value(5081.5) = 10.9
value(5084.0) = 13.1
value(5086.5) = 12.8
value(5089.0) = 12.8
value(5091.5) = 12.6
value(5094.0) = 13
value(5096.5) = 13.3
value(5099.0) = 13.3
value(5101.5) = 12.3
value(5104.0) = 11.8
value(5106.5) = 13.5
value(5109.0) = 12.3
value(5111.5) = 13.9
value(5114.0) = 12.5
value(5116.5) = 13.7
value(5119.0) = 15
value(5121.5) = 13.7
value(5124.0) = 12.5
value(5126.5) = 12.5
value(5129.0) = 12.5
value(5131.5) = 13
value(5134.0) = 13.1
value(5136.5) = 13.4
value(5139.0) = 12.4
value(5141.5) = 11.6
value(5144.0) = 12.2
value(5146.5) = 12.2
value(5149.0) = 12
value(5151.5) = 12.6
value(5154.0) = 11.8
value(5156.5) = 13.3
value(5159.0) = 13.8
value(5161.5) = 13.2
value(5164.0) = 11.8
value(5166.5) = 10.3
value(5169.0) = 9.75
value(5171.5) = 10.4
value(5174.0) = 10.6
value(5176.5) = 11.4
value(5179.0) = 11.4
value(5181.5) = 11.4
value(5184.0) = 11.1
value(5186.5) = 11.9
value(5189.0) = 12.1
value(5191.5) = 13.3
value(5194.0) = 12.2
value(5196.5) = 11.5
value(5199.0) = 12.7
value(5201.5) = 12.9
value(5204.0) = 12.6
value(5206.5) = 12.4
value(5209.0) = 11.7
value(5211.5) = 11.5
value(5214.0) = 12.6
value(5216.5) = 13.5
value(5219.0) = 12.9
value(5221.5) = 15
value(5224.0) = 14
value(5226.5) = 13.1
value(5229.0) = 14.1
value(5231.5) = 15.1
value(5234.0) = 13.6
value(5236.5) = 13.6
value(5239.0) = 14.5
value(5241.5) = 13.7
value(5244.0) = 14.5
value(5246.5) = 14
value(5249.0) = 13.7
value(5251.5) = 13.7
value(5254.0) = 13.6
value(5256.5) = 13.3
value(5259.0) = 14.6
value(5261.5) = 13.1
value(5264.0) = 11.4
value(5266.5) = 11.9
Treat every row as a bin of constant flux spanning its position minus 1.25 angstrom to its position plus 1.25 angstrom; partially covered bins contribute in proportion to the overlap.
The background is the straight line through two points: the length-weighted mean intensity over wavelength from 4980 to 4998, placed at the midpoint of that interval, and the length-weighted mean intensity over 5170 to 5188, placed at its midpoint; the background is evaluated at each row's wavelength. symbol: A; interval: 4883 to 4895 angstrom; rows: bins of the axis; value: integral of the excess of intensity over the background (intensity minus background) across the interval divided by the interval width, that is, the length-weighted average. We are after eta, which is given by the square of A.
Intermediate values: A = -1.5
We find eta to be 2.3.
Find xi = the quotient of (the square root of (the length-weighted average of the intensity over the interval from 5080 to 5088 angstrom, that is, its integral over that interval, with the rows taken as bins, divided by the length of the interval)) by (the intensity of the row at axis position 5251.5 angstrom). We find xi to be 0.256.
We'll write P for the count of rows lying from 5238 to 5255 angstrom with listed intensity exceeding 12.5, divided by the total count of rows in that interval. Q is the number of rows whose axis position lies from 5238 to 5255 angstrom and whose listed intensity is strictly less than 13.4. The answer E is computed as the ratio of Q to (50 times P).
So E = 0.000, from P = 1.00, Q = 0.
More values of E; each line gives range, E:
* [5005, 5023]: 0.112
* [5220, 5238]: 0.020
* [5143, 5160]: 0.280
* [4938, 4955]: 0.047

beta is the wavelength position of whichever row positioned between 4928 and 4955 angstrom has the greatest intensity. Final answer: 4946.5 angstrom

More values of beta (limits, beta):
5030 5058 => 5056.5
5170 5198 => 5191.5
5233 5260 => 5259.0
